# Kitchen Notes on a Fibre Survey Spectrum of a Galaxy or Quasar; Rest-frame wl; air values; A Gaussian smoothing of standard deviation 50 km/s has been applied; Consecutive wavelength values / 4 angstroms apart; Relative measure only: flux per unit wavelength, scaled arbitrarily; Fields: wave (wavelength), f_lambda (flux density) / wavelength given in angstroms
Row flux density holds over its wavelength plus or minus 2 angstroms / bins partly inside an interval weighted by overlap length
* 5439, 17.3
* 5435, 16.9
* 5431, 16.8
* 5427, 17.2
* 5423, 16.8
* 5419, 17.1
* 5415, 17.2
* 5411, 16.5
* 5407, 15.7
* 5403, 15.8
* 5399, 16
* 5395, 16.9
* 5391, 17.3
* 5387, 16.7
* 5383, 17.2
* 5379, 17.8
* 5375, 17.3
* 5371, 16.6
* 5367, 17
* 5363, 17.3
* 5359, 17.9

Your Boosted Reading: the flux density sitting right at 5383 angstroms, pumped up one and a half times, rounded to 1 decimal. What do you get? 25.8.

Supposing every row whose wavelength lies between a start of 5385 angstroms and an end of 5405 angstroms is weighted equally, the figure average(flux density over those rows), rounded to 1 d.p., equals 16.5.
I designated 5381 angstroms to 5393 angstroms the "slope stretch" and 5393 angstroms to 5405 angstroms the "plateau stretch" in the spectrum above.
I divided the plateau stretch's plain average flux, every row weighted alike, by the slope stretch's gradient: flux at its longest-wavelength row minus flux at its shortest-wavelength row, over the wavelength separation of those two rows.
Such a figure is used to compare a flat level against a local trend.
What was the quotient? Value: 1299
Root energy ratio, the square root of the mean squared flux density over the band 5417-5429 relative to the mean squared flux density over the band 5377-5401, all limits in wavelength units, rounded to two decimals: 1.00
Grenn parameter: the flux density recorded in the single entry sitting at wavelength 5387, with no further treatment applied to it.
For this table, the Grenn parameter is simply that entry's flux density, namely 16.7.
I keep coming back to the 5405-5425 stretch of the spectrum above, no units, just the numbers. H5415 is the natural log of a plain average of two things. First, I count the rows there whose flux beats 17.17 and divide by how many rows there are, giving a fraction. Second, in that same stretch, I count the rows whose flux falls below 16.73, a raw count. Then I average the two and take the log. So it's 0.10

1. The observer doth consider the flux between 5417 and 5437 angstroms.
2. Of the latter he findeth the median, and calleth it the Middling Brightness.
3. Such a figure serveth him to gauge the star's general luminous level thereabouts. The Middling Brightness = 16.9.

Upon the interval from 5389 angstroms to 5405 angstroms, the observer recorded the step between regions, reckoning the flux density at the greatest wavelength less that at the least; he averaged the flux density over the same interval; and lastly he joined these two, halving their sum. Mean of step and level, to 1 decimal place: 7.5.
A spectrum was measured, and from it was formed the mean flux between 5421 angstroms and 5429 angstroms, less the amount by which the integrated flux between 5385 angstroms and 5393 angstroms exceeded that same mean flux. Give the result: -102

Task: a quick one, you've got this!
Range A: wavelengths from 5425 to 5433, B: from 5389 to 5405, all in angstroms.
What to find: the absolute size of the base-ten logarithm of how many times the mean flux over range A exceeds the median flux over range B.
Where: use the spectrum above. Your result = 0.014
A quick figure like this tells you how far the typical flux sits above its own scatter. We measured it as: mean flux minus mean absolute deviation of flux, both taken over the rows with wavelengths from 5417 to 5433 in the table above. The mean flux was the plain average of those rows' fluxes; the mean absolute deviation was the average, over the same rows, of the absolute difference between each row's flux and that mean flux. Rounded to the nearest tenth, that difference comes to 16.8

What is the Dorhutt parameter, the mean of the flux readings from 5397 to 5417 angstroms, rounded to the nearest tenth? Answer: 16.2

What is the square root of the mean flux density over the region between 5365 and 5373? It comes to 4.10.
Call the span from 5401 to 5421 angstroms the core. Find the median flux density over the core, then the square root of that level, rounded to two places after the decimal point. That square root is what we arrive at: 4.06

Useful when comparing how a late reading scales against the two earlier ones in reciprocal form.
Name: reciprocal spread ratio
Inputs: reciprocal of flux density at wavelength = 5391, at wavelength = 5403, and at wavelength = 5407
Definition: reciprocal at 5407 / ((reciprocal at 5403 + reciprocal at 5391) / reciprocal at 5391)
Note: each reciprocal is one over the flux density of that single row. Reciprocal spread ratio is 0.0304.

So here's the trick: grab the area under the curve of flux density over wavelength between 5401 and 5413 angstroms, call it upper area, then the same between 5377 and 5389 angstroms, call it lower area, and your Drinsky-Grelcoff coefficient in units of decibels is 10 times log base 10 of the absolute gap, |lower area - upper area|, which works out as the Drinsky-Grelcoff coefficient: 12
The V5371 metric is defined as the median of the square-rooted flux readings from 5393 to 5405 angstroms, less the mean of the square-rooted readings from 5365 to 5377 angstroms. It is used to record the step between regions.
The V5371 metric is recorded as -0.12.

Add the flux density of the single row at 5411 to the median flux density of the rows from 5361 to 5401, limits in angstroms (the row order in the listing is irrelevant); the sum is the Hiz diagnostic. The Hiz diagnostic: 33.6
